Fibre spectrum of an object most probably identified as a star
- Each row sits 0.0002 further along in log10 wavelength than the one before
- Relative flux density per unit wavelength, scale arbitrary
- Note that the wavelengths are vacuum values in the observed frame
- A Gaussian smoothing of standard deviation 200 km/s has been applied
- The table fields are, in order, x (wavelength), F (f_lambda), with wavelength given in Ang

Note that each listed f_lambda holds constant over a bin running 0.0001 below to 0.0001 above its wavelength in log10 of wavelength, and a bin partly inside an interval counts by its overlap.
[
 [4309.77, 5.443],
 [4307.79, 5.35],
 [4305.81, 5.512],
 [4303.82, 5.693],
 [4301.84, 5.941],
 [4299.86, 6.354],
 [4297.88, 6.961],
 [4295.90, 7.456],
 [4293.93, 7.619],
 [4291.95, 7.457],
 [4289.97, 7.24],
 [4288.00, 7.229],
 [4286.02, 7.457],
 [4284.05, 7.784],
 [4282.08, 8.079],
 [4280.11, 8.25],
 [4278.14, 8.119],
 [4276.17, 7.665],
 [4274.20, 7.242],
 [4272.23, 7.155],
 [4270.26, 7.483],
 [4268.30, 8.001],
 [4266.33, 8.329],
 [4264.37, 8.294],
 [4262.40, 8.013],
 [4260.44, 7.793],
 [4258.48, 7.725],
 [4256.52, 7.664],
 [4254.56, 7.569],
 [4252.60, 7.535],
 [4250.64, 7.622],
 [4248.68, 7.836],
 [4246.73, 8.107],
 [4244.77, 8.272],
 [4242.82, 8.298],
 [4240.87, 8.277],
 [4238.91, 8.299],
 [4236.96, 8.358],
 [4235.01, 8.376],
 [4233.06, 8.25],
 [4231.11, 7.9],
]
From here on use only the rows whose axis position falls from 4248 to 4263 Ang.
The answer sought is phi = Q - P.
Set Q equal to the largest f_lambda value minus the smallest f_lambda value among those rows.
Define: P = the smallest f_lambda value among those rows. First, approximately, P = 7.535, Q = 0.5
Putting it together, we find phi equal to -7.1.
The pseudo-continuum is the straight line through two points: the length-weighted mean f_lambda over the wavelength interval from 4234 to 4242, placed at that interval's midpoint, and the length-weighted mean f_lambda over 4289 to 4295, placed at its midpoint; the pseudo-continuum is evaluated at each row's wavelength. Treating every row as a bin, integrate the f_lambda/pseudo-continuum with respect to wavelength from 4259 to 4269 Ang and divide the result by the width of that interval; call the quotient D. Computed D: 1.02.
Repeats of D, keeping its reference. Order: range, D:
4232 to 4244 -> 1.00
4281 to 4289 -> 1.01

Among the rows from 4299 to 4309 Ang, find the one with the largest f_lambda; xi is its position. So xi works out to 4299.86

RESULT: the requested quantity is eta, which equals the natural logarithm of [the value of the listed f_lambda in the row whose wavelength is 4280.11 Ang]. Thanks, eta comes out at 2.11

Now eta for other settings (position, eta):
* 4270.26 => 2.01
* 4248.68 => 2.06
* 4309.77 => 1.69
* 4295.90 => 2.01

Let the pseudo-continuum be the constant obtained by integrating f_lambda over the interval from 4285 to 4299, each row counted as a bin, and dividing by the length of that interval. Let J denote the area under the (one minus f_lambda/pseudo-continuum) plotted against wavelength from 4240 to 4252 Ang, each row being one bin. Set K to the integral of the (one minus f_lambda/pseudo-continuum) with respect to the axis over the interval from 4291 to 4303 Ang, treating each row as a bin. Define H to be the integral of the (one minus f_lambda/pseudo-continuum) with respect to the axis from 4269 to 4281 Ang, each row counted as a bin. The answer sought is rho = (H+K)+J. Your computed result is -1.0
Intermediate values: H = -0.5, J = -1.2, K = 0.64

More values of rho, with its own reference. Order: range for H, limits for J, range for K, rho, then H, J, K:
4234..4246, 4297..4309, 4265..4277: 0.2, -1.6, 2.3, -0.53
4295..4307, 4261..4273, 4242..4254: -0.2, 1.7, -0.9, -0.96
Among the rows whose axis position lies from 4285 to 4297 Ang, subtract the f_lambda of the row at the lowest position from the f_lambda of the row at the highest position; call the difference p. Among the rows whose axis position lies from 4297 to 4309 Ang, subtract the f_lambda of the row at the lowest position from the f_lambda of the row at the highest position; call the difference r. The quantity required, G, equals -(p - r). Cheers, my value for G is -1.6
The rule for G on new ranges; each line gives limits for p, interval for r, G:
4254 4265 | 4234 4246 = -0.8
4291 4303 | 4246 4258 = 1.1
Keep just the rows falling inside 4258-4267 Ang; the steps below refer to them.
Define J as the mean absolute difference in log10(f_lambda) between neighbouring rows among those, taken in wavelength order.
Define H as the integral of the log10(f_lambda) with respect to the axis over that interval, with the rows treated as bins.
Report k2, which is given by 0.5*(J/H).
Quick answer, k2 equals 0.0005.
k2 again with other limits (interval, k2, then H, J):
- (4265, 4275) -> 0.0010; 8.84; 0.018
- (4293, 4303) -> 0.0016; 8.34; 0.027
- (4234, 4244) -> 0.0001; 9.20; 0.002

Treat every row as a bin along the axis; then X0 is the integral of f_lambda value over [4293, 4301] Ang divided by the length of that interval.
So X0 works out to 7.1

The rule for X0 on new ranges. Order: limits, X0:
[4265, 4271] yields 8.0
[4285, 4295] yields 7.4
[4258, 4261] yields 7.8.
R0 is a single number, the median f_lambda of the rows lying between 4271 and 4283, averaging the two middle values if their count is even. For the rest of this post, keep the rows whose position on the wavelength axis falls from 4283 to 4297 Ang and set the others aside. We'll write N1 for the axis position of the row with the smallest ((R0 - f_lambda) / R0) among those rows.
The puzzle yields 4284.05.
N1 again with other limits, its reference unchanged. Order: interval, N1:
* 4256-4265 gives 4264.37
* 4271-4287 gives 4280.11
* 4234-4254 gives 4235.01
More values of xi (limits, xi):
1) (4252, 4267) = 4266.33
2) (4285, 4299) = 4293.93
